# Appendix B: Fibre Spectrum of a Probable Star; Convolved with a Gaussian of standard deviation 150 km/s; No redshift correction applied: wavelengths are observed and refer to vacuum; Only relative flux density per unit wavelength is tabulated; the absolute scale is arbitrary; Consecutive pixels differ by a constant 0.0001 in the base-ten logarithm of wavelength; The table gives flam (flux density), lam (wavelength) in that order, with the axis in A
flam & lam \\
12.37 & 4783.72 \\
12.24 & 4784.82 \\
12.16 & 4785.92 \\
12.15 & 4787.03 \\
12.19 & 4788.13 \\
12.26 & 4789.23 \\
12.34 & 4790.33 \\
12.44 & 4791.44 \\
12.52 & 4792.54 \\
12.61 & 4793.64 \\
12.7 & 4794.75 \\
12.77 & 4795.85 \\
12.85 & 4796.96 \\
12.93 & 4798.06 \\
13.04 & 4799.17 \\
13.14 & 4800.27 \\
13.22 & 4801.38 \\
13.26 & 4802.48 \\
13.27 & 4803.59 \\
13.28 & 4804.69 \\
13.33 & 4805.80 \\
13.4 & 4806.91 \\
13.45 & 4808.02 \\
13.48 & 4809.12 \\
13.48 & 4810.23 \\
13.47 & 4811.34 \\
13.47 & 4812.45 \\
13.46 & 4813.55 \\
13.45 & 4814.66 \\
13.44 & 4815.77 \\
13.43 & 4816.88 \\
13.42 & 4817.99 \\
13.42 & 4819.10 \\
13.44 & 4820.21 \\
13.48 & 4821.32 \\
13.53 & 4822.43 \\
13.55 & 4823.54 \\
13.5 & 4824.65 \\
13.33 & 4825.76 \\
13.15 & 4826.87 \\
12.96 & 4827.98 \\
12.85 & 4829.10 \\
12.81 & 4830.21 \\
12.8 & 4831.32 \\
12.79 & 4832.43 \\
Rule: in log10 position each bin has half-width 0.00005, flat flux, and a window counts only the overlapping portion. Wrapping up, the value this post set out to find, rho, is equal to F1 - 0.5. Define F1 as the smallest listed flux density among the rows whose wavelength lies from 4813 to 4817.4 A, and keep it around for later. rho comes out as 12.93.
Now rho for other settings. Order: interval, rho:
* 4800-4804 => 12.64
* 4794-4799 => 12.20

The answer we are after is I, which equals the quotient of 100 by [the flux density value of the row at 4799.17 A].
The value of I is 7.67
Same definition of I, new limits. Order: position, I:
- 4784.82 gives 8.17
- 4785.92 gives 8.22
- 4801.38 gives 7.56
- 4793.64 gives 7.93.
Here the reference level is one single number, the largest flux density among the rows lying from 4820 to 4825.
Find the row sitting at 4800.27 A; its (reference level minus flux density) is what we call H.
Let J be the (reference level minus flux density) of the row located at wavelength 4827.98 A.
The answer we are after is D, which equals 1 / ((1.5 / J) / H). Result 0.16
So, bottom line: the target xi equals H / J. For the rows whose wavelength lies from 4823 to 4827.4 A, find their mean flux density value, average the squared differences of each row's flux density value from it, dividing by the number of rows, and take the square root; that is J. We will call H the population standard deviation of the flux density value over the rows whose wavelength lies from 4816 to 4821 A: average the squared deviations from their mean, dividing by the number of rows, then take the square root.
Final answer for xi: 0.05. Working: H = 0.01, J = 0.16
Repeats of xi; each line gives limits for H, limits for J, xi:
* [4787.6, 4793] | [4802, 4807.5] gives 2.29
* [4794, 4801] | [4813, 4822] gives 7.88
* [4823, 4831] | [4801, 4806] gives 7.95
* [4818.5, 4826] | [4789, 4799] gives 0.32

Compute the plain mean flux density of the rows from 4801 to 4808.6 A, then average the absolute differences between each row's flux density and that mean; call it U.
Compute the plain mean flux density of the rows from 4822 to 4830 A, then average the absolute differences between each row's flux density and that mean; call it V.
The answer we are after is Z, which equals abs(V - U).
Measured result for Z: 0.17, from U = 0.07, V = 0.24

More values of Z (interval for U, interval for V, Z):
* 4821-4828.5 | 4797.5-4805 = 0.07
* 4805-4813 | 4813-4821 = 0.03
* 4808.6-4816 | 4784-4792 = 0.07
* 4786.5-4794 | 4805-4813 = 0.10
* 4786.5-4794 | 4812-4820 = 0.13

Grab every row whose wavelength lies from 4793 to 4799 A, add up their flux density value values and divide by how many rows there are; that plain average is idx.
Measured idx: 12.8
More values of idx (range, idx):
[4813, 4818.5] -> 13.4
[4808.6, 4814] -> 13.5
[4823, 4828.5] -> 13.3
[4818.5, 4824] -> 13.5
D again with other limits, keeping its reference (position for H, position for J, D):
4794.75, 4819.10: 0.07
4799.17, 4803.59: 0.10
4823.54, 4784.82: 0.00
